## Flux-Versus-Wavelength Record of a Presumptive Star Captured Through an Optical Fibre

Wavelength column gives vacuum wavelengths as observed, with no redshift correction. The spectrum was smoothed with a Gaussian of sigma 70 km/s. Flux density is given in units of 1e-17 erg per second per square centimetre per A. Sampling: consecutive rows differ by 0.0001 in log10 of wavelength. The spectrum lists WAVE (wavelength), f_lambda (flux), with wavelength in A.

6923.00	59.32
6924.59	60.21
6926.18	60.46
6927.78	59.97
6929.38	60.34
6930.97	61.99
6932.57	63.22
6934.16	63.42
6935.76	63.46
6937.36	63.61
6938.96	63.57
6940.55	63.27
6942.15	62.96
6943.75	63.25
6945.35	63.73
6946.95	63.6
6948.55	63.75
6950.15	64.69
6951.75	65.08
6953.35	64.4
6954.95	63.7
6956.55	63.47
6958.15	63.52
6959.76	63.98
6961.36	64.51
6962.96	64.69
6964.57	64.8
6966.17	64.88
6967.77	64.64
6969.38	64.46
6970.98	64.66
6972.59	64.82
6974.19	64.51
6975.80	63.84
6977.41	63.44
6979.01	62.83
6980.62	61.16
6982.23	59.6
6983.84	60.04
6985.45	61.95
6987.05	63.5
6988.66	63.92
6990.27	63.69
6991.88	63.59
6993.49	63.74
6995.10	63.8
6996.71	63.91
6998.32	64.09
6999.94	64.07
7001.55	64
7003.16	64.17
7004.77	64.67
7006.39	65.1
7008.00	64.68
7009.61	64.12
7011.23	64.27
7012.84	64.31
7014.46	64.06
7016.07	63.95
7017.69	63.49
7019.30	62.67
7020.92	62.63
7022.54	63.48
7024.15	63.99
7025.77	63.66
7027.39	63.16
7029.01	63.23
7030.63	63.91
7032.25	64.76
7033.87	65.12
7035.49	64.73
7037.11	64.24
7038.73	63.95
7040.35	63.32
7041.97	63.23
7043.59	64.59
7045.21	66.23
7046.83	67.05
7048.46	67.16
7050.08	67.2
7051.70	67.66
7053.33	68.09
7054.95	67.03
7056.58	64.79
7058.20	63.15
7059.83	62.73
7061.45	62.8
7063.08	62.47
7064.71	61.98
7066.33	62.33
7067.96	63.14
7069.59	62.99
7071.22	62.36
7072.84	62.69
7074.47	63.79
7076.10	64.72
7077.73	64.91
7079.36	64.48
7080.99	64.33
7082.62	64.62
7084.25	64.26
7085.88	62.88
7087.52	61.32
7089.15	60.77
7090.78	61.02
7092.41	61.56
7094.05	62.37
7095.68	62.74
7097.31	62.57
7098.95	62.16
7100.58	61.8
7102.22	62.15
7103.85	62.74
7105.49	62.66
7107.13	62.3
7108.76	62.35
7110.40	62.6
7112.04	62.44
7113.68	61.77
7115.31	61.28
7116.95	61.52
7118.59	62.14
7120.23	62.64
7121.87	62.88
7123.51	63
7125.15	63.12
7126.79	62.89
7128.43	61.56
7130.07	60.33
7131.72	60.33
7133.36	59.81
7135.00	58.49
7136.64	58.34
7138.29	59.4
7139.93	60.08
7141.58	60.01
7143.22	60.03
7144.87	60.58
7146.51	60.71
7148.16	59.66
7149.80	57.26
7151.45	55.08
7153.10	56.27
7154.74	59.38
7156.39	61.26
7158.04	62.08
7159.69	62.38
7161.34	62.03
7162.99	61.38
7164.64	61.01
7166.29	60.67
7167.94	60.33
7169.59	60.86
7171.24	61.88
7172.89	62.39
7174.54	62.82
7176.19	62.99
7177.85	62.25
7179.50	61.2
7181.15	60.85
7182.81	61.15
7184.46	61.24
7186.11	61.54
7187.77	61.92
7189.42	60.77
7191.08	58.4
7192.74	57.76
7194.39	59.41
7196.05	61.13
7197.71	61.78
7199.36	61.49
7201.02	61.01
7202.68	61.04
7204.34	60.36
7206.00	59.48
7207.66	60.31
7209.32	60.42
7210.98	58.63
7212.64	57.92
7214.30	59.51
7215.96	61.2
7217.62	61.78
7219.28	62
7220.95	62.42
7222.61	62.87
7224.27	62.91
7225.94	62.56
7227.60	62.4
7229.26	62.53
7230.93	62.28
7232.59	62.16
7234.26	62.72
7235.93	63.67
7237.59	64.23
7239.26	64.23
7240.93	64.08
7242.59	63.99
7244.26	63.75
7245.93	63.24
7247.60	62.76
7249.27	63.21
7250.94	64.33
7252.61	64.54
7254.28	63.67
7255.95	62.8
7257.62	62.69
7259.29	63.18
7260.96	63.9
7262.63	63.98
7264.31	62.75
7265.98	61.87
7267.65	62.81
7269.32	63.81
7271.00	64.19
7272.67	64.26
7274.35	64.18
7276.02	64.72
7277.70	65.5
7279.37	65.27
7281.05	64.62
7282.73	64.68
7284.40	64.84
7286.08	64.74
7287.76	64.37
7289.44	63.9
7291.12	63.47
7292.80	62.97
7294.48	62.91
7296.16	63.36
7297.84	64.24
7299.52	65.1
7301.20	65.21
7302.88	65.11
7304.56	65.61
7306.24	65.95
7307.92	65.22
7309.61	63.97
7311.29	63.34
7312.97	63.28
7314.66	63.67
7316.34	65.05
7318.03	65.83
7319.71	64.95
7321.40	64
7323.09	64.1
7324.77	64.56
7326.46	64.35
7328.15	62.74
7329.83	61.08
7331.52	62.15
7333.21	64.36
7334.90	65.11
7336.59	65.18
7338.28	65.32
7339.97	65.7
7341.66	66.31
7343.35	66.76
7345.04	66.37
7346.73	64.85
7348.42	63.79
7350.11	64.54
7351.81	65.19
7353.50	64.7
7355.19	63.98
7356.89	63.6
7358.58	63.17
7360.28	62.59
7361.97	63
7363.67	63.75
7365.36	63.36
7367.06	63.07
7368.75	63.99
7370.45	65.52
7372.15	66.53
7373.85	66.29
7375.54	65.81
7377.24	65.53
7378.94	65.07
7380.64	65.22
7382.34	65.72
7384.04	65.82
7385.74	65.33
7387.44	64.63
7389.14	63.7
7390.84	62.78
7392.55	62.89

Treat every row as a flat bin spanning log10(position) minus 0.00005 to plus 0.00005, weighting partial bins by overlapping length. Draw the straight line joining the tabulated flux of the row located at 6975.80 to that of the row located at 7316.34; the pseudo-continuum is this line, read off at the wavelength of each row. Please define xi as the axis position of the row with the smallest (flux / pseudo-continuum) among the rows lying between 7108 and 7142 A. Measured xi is 7136.64 A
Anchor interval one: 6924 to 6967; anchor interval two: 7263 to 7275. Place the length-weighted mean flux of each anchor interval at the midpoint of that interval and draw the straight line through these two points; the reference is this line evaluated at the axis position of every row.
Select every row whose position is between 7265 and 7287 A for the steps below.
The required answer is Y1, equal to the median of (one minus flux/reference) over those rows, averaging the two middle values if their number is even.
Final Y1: -0.02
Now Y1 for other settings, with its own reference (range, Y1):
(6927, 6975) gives -0.01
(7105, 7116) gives 0.02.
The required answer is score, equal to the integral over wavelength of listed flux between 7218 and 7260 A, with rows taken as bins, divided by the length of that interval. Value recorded 63.2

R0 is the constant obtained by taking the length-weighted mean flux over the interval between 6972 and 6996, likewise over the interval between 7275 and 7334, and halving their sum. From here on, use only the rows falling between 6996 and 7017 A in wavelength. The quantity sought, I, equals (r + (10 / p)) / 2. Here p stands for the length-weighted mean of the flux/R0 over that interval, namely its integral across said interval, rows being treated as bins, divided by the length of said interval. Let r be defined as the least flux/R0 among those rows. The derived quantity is 5.45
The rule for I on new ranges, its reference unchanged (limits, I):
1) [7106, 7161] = 5.67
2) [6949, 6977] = 5.44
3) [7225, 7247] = 5.52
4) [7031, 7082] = 5.42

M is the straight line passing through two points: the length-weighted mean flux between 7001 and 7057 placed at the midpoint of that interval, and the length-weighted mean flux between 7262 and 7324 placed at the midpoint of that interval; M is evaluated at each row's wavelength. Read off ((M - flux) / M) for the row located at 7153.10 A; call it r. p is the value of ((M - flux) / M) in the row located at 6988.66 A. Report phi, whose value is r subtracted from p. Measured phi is -0.115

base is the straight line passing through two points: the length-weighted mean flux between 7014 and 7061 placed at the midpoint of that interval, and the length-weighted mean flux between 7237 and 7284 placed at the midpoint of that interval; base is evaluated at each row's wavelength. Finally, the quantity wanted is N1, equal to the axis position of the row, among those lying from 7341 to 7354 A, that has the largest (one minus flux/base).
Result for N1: 7348.42 A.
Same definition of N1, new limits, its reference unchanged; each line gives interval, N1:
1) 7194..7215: 7212.64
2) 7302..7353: 7329.83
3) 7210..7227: 7212.64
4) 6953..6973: 6956.55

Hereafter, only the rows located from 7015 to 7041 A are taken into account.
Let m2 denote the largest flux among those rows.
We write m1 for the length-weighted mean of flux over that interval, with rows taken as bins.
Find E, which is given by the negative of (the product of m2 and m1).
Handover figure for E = -4153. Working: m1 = 63.8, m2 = 65.12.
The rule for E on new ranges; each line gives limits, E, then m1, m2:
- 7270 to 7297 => -4207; 64.2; 65.5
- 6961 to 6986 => -4114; 63.4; 64.88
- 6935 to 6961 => -4150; 63.8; 65.08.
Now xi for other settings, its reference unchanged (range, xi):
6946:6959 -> 6956.55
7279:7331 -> 7329.83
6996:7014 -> 6996.71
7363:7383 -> 7367.06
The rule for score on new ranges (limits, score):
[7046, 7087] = 64.4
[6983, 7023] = 63.7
